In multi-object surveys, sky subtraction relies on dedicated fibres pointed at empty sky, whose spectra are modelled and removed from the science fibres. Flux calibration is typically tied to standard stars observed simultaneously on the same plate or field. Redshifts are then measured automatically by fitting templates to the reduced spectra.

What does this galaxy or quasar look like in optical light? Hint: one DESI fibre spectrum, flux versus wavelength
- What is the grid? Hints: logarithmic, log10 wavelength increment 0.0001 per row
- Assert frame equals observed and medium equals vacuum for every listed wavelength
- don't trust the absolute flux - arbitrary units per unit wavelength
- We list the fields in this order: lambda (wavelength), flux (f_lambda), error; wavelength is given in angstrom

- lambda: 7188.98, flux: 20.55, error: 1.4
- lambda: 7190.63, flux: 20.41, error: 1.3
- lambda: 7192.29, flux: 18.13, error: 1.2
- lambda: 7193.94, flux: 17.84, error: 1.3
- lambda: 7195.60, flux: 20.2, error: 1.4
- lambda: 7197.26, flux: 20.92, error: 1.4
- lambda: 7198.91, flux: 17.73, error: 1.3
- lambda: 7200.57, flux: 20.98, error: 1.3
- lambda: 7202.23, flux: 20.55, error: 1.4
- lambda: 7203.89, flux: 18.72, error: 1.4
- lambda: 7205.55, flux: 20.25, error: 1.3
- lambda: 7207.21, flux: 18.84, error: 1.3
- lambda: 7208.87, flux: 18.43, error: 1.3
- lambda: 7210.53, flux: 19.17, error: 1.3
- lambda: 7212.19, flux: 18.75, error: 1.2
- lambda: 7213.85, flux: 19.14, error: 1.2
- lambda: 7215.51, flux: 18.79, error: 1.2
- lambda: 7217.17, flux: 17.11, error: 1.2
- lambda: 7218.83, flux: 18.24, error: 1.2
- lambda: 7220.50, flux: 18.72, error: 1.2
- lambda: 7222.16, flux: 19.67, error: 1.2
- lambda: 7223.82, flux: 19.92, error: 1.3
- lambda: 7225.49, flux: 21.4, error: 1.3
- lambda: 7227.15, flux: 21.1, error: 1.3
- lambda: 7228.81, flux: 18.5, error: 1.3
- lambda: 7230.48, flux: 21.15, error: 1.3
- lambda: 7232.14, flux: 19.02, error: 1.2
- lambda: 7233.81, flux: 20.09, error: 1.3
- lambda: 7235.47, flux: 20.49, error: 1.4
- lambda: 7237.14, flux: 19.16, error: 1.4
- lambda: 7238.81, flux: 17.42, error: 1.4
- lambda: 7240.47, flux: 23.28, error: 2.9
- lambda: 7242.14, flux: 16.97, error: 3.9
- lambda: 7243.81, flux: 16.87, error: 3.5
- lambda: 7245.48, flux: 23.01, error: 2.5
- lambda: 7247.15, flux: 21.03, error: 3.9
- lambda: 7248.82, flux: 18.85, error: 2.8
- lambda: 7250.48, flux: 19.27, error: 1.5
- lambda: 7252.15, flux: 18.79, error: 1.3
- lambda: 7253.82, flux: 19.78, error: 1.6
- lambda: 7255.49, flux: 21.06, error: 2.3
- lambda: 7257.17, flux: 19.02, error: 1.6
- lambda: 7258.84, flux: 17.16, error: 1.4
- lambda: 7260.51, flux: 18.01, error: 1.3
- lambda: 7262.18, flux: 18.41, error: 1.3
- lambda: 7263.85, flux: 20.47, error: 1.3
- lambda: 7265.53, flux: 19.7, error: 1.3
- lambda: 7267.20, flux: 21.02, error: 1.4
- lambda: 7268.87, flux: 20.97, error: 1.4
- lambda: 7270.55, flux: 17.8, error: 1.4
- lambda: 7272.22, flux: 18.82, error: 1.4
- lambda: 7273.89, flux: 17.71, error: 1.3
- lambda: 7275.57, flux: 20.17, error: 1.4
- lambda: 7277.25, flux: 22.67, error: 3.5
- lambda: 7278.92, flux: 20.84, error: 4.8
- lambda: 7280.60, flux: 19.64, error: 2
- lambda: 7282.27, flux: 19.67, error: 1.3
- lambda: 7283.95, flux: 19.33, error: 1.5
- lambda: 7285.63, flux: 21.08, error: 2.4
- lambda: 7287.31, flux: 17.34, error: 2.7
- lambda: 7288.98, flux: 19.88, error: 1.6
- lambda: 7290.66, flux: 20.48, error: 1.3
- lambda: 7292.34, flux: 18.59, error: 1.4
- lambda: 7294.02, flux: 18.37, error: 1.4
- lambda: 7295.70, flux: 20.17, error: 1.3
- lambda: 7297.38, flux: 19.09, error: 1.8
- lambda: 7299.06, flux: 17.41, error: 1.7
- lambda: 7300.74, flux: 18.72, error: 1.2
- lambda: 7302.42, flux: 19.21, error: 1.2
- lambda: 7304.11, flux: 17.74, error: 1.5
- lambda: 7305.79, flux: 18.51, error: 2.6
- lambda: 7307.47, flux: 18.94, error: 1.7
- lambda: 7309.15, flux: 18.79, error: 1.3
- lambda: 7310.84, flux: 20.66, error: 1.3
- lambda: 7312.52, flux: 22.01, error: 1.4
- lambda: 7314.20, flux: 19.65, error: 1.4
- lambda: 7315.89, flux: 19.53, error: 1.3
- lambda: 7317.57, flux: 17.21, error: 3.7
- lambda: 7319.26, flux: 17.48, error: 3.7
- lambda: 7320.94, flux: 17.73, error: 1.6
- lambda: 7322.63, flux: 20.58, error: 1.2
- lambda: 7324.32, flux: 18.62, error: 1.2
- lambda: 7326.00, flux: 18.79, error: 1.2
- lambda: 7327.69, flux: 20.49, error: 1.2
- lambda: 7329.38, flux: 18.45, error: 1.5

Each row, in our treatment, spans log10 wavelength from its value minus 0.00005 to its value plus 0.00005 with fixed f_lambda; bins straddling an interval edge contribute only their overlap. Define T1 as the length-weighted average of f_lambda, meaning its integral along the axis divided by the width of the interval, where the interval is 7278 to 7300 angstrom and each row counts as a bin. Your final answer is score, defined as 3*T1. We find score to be 58.2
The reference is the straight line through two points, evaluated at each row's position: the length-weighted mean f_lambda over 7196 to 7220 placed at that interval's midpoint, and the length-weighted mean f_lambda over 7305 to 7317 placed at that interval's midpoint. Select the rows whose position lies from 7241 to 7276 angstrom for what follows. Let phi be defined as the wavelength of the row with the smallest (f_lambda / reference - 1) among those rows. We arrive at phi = 7243.81 angstrom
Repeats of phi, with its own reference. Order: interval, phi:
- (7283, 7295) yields 7287.31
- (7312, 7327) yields 7317.57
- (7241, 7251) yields 7243.81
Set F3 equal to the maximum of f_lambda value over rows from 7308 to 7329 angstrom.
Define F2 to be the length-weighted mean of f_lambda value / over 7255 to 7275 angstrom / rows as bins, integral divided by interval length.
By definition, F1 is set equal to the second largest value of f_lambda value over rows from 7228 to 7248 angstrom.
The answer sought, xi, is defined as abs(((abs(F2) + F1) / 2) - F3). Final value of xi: 0.93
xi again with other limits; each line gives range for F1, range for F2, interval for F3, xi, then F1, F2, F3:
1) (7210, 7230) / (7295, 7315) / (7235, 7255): 3.11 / 21.1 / 19.2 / 23.28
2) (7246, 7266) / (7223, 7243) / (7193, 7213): 0.53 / 21.03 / 19.9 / 20.98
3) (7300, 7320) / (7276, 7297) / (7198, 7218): 0.74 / 20.66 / 19.8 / 20.98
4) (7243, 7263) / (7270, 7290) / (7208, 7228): 1.06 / 21.06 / 19.6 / 21.4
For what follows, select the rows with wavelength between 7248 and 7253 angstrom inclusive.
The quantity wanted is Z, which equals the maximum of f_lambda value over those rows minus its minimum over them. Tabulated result 0.5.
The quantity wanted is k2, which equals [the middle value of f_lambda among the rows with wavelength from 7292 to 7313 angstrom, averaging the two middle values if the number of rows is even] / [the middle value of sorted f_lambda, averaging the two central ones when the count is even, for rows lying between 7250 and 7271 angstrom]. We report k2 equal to 0.975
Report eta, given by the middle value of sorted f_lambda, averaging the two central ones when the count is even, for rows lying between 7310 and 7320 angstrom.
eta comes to 19.59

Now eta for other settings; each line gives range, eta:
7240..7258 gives 19.27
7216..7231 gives 19.67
